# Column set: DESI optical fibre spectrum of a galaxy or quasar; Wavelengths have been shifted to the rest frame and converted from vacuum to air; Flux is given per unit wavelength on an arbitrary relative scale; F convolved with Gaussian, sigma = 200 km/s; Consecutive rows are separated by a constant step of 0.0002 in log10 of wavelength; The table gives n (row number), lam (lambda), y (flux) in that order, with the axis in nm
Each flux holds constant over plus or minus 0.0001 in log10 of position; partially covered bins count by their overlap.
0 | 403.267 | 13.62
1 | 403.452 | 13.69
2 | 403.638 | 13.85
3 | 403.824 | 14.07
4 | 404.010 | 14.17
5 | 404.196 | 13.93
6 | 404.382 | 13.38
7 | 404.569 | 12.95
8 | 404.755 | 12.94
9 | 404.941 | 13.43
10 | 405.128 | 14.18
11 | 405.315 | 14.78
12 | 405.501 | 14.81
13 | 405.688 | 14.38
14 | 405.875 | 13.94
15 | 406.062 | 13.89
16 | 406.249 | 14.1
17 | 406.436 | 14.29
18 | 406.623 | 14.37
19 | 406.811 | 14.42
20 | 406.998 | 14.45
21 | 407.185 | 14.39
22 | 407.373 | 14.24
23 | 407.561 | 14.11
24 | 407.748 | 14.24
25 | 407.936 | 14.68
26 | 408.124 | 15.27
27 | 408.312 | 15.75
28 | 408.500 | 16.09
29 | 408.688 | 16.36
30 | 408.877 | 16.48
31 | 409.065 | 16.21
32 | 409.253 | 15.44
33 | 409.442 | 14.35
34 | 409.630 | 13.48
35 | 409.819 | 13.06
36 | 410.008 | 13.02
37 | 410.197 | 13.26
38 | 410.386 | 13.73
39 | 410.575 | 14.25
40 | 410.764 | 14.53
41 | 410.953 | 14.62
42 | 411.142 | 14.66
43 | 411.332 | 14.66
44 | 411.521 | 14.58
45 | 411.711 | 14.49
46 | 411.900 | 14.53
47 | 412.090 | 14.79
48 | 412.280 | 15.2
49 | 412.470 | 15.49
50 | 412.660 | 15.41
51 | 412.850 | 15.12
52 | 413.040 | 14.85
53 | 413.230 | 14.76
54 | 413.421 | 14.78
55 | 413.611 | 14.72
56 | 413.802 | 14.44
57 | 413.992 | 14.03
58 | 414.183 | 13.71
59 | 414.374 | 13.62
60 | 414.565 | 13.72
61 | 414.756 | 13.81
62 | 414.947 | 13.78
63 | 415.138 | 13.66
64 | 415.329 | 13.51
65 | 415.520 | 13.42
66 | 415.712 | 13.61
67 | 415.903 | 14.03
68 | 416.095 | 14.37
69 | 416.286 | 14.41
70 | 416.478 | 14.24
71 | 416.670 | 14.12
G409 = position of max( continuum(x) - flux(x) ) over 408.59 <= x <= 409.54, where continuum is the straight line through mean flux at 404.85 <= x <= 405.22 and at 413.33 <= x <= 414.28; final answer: 409.442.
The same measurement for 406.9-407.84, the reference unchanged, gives 407.561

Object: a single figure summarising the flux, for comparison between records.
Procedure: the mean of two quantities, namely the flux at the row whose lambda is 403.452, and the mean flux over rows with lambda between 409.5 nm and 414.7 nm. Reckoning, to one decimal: 14.0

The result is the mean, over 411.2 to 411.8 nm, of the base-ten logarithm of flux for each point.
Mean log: 1.16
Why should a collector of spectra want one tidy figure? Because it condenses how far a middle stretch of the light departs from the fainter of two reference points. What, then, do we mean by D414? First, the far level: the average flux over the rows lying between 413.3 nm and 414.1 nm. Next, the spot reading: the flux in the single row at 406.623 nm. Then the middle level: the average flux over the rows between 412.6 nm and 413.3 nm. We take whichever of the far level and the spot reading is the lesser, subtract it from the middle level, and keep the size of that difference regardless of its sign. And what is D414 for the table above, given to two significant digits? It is 0.67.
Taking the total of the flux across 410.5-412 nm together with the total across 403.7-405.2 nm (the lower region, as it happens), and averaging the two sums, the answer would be 113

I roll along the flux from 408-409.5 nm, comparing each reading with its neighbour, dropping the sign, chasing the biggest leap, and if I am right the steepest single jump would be 1.1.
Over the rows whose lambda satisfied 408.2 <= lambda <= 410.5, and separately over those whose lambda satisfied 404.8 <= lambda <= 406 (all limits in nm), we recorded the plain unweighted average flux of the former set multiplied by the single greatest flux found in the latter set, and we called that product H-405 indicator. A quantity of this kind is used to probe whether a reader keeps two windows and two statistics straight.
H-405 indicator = 219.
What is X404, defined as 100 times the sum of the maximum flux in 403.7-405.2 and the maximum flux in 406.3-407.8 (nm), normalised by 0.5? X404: 5726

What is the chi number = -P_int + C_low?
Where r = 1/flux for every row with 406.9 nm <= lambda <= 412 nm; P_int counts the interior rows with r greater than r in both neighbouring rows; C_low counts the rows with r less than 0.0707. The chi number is 18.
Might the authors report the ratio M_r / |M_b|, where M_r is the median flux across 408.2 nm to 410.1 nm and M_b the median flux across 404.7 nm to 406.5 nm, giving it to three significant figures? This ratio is 1.10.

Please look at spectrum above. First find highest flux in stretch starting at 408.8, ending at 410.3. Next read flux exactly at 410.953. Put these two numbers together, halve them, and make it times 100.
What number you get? 1555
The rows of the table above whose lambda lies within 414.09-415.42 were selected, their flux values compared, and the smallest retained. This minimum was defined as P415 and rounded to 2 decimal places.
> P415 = 13.51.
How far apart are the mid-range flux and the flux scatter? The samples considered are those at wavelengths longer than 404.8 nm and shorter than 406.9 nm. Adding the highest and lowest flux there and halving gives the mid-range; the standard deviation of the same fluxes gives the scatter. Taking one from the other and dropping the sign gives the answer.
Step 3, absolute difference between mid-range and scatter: 13.7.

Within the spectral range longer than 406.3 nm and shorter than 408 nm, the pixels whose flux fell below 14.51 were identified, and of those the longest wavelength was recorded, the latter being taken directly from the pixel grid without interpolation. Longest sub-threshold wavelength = 407.748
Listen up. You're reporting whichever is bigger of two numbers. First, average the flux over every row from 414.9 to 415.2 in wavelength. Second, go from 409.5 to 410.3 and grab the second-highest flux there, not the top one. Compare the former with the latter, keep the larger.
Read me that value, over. 13.7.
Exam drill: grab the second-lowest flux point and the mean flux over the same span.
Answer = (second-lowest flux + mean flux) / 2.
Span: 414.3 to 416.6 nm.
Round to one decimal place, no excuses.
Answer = 13.7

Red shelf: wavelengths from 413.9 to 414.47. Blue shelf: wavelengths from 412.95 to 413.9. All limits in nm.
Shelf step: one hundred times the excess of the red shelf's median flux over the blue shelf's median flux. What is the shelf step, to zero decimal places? -105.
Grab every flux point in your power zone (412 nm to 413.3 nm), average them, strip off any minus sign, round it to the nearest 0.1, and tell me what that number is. 15.1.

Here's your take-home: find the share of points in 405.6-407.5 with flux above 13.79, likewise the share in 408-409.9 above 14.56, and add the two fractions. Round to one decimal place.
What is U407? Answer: 1.7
